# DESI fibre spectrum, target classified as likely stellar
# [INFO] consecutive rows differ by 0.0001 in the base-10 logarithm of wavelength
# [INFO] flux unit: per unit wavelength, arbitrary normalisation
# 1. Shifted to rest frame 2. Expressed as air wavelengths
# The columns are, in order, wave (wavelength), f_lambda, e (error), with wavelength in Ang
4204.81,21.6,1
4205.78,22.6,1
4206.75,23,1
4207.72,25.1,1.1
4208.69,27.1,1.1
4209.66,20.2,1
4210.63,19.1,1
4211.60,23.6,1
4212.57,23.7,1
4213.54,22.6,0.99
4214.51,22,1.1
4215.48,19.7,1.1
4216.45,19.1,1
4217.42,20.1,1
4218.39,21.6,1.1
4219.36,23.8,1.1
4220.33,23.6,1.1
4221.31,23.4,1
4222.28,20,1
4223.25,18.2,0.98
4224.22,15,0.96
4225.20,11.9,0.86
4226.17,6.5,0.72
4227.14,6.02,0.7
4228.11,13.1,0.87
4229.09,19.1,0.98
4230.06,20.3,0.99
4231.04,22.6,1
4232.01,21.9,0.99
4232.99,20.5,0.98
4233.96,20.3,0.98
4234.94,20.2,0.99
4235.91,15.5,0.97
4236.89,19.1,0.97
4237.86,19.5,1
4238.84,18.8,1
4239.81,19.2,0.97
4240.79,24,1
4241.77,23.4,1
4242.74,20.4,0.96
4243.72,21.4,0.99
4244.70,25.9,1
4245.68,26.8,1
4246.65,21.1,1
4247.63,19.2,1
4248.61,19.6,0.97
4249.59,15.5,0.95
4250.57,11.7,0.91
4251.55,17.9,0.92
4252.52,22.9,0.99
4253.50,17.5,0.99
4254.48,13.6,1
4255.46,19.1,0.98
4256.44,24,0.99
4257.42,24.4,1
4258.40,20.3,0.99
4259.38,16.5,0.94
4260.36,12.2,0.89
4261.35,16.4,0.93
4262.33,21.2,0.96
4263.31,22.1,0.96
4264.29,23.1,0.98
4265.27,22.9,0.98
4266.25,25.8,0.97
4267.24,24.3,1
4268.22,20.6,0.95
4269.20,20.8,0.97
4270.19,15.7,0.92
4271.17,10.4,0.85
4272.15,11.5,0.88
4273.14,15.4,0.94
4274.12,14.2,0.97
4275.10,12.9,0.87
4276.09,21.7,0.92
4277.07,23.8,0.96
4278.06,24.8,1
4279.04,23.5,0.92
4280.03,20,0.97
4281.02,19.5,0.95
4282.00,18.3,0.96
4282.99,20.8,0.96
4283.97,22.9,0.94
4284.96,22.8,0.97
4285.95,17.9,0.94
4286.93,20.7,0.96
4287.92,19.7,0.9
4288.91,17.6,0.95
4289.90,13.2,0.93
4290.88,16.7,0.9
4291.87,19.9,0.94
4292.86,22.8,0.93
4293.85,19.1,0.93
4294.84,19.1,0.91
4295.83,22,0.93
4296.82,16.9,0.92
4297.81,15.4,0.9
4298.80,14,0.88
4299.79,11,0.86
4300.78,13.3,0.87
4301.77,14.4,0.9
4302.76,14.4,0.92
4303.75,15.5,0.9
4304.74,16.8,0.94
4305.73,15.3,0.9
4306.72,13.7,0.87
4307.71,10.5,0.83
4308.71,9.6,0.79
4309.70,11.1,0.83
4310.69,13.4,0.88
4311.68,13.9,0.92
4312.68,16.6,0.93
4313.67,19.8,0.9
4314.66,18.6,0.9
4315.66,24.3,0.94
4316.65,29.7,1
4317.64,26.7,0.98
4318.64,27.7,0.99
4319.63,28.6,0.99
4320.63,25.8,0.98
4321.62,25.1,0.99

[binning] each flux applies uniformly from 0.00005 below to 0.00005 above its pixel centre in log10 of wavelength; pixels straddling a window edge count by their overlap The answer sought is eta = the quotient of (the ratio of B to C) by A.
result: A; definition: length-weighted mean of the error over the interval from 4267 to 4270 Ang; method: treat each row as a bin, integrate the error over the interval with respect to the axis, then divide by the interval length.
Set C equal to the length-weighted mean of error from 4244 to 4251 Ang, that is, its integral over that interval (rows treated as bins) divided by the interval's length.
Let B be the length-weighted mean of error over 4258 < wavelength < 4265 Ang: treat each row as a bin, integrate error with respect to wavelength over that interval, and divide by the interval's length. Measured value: 1.01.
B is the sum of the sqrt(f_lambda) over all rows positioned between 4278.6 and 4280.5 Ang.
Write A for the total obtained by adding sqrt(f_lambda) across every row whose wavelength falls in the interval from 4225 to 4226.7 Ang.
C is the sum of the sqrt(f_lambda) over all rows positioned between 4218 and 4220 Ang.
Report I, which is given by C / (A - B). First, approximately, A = 6.0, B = 9.3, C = 9.5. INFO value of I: -3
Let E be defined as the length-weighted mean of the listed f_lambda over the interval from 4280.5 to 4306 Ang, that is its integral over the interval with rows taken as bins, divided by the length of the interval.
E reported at 17.7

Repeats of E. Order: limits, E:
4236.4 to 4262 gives 19.6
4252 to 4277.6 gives 19.0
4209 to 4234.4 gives 19.2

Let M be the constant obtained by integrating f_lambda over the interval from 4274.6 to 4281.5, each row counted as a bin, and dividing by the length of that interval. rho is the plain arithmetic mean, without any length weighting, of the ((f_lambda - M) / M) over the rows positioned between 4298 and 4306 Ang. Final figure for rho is -0.31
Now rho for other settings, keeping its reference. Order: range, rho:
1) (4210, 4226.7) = -0.06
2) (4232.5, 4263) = -0.06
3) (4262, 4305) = -0.11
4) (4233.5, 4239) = -0.09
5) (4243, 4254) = -0.04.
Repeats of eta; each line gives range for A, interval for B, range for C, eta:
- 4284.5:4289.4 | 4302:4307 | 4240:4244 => 0.98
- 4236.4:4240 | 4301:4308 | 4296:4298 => 0.99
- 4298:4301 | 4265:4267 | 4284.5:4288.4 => 1.18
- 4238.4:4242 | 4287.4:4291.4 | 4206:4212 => 0.90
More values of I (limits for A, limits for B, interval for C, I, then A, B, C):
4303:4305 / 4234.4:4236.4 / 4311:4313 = -20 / 8.0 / 8.4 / 7.8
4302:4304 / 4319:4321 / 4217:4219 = -3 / 7.7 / 10.4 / 9.1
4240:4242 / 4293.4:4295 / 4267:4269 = 10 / 9.7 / 8.7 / 9.5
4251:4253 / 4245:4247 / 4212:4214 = -13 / 9.0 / 9.8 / 9.6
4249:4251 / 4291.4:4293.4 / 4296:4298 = -4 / 7.4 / 9.2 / 8.0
